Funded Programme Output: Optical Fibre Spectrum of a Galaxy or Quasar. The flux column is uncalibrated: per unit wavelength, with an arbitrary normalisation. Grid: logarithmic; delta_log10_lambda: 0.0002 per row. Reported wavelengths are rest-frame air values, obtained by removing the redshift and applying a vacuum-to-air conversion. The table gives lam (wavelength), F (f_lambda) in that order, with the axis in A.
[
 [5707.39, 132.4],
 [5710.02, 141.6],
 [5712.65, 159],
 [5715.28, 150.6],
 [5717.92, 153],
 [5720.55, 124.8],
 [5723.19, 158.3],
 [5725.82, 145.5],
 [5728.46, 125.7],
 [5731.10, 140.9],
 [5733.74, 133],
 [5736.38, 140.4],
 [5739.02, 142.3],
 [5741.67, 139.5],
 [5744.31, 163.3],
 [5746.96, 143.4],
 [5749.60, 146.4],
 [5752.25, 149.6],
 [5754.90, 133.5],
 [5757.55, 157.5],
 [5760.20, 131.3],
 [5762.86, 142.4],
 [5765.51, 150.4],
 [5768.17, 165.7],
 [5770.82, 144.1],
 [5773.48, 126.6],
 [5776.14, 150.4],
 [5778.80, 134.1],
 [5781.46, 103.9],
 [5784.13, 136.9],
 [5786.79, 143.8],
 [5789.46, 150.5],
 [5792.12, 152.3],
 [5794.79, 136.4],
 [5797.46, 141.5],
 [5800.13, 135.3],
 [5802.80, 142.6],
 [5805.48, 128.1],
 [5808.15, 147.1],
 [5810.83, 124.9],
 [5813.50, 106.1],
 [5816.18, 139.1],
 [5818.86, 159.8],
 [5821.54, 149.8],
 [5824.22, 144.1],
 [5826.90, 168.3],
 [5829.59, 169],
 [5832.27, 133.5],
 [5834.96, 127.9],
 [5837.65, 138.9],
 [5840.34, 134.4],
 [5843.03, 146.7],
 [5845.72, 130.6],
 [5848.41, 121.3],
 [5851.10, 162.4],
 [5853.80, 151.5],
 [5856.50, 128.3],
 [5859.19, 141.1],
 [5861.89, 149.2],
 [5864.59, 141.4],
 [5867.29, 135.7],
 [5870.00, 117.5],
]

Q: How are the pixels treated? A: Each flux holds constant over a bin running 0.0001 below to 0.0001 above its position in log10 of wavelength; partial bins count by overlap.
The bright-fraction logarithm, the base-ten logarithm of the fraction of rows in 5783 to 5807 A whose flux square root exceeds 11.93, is -0.35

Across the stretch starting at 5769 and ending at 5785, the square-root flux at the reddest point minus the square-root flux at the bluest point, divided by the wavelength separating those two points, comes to -0.023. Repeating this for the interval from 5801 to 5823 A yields 0.016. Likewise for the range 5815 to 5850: -0.024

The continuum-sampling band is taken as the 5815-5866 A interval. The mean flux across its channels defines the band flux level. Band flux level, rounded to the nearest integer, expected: 144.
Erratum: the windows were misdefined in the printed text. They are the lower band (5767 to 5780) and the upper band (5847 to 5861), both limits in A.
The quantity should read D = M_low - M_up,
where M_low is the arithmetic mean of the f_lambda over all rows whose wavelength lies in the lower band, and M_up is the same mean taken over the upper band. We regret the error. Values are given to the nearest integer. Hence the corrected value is 3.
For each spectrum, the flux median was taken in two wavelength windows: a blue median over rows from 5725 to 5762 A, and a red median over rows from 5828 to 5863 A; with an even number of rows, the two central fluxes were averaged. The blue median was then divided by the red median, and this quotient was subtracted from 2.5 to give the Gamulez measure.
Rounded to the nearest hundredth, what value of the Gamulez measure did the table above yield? 1.48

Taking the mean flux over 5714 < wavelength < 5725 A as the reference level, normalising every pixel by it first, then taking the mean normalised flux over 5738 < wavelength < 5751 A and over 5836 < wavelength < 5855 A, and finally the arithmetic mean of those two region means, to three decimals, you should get 0.981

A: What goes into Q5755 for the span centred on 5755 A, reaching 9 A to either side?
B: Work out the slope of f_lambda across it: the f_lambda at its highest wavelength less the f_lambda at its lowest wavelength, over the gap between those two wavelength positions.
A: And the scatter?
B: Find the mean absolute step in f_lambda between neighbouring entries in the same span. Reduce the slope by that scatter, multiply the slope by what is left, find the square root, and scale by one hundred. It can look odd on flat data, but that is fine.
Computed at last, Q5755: 94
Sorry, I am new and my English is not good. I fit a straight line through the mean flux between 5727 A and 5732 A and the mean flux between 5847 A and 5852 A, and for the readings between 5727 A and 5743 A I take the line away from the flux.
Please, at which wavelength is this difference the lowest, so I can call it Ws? 5728.46 A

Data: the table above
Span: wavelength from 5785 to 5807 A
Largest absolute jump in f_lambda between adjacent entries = 16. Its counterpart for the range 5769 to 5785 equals 33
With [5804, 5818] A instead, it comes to 33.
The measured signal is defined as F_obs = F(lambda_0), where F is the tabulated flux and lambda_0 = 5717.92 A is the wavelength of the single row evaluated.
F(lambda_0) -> 153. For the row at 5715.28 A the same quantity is 150.6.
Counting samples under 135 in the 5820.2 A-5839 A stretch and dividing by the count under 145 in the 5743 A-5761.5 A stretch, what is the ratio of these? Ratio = 0.7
